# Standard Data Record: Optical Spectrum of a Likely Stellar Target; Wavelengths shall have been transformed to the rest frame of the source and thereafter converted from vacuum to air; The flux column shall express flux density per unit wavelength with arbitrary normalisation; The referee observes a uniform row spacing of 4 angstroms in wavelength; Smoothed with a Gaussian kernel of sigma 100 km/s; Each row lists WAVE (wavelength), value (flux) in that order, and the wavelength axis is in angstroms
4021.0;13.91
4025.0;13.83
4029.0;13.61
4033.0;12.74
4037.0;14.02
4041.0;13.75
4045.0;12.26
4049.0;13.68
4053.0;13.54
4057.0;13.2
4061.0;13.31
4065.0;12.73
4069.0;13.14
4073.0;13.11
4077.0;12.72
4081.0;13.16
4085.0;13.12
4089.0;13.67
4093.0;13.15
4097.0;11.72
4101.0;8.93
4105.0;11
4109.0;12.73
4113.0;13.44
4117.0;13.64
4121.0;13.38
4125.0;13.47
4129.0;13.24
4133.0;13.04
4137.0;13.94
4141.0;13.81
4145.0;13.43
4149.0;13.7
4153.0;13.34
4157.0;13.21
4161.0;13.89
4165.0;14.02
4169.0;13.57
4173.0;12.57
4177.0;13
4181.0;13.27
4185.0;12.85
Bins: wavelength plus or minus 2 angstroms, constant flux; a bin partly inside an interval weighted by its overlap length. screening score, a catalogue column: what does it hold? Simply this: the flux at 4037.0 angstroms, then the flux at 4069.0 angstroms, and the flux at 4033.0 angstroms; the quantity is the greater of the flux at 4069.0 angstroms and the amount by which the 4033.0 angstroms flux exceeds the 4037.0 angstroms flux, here 13.1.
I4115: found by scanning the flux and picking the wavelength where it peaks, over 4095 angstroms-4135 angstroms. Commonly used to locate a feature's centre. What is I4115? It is 4117.0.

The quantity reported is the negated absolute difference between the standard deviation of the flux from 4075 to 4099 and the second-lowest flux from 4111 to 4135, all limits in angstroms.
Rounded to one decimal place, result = -12.6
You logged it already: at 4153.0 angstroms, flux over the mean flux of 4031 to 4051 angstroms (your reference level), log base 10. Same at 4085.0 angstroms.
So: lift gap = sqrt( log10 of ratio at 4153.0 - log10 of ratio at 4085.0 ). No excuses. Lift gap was 0.08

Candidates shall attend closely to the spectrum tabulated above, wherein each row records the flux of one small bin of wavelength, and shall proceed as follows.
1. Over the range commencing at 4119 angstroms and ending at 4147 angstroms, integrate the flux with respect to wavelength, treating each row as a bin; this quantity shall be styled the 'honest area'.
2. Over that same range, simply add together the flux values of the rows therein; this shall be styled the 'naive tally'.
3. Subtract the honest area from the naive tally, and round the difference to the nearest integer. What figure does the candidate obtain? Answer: -283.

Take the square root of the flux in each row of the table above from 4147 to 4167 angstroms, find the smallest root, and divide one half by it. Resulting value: 0.138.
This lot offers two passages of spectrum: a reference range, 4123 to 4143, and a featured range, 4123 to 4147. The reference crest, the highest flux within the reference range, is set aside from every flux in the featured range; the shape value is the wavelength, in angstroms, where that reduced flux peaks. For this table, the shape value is 4137.0 angstroms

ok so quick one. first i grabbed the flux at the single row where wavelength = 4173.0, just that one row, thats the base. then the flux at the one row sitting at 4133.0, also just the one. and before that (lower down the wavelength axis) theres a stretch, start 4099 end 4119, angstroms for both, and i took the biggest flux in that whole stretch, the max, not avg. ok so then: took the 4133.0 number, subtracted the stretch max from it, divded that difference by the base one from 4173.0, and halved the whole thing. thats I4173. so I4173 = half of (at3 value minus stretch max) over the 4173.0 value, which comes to -0.024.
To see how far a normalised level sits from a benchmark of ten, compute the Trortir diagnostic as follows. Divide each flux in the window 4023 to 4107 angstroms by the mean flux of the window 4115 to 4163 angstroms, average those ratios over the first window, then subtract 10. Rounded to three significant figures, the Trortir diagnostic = -9.05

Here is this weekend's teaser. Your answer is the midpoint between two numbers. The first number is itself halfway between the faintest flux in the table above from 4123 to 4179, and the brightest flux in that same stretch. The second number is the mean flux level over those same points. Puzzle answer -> 13.4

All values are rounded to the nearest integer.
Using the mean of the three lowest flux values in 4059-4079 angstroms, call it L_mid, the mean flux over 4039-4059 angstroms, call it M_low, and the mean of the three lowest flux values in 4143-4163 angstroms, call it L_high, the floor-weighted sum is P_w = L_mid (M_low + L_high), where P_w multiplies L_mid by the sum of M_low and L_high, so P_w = 342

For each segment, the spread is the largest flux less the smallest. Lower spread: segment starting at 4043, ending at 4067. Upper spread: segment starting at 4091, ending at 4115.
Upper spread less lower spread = 3.1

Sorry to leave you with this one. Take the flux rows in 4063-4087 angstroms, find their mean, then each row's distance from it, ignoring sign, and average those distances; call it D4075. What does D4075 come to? 0.18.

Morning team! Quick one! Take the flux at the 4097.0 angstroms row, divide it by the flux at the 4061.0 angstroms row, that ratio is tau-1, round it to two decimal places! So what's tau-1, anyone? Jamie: 0.88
